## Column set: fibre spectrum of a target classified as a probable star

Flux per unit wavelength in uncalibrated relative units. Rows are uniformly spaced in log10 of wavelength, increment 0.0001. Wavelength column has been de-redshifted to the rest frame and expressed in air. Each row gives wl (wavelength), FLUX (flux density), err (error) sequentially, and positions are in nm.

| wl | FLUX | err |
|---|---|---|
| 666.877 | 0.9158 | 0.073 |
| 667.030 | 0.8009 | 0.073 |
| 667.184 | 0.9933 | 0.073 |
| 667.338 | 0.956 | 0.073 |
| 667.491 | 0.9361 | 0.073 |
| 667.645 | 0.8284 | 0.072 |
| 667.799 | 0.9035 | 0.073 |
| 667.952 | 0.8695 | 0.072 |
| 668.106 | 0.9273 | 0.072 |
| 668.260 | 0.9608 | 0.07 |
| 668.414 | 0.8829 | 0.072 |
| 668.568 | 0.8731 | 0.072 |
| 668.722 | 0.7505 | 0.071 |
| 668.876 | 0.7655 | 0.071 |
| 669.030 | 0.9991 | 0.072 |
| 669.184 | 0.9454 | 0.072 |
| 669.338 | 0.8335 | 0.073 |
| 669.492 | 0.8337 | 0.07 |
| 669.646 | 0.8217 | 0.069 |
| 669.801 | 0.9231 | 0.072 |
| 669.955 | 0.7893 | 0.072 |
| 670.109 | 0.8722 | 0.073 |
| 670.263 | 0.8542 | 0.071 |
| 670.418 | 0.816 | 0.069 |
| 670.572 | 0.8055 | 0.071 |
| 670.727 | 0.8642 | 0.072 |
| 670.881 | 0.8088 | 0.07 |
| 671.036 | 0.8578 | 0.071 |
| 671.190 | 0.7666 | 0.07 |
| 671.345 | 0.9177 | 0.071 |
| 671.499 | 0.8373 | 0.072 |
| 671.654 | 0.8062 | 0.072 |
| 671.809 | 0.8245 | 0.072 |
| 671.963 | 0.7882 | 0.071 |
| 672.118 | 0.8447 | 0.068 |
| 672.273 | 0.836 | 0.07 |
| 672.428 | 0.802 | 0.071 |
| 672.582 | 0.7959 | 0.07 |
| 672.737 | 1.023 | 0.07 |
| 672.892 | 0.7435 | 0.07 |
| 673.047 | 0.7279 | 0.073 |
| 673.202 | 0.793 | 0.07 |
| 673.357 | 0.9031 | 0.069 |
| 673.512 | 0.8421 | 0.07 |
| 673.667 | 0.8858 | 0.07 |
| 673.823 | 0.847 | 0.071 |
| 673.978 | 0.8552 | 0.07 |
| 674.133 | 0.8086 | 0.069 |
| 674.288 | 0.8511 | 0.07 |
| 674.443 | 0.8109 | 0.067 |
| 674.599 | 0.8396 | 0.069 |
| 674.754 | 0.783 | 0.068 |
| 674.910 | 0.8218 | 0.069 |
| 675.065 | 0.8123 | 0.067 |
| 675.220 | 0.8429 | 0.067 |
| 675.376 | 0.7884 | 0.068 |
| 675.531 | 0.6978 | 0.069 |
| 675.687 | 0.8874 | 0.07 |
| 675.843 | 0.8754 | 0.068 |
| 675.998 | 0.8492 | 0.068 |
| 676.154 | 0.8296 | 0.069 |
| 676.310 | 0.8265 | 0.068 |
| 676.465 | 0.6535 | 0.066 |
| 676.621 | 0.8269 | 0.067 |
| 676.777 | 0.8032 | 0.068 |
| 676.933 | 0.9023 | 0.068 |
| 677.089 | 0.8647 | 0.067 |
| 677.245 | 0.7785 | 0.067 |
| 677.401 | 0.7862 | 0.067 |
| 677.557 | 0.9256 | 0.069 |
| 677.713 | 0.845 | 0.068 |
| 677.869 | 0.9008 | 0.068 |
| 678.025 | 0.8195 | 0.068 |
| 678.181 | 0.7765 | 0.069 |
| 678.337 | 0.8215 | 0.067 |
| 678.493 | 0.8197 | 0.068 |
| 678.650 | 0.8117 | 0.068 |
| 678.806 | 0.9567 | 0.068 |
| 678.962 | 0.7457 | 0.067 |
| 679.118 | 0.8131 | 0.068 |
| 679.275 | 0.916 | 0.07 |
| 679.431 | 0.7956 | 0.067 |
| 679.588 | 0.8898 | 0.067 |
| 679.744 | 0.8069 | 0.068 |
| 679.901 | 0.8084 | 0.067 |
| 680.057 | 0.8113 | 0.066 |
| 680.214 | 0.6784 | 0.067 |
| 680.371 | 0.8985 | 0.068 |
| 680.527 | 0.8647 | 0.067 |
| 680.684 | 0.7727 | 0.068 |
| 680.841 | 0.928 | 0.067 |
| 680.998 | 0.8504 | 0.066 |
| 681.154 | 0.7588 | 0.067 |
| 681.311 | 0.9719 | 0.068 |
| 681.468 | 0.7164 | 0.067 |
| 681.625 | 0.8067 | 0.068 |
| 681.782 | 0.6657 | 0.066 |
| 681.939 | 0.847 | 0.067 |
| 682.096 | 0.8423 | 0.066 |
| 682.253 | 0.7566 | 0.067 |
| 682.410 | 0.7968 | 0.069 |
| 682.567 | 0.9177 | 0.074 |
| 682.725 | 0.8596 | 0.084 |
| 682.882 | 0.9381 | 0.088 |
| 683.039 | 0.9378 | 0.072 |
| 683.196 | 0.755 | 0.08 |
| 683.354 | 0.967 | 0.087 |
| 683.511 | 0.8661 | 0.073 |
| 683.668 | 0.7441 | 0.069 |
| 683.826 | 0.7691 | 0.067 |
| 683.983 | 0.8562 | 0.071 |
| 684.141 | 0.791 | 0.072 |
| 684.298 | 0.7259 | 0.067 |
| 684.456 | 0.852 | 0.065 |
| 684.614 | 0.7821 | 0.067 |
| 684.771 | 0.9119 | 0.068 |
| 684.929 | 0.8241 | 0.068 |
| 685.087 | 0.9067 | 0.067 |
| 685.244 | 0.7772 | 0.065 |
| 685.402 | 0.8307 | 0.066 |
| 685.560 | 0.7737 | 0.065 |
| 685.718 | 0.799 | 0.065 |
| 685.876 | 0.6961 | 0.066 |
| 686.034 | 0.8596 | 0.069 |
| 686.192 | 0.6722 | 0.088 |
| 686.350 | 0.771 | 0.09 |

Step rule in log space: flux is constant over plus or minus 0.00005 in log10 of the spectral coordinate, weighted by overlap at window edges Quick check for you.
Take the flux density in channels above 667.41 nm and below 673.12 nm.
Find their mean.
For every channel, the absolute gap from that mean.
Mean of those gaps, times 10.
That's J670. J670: 0.55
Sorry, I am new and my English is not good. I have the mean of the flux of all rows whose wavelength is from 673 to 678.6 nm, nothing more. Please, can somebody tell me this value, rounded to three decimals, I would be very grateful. 0.825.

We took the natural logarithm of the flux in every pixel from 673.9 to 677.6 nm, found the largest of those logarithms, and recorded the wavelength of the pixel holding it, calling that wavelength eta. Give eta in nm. 677.557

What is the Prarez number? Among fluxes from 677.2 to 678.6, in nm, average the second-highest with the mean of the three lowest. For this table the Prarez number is 0.841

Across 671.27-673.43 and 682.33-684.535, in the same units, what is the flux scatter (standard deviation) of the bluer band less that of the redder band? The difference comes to -0.004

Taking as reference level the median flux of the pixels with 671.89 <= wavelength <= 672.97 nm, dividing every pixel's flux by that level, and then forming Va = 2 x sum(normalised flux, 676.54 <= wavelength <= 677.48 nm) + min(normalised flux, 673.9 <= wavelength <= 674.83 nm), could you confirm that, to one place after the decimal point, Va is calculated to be 13.3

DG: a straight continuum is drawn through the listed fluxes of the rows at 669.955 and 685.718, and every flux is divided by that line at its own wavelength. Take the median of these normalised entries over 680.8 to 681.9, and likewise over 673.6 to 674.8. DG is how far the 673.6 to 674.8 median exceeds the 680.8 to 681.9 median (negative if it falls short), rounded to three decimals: 0.052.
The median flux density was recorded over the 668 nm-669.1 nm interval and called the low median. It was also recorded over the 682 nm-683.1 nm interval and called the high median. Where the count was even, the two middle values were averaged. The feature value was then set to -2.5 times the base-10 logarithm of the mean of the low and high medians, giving 0.150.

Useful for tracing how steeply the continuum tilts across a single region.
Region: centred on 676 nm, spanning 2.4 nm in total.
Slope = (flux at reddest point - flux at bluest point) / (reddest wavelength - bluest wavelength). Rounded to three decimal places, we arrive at 0.020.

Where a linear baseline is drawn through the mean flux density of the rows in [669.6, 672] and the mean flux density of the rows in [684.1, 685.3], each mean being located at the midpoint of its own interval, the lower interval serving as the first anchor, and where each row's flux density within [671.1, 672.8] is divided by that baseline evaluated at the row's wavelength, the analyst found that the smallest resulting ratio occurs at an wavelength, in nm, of 671.190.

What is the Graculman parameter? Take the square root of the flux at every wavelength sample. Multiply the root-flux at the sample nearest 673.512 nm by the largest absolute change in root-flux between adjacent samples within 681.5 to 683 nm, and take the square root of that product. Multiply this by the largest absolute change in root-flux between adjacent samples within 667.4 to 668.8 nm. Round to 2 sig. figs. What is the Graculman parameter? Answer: 0.021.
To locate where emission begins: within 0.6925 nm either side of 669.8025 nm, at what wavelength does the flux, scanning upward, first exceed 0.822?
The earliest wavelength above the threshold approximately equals 669.184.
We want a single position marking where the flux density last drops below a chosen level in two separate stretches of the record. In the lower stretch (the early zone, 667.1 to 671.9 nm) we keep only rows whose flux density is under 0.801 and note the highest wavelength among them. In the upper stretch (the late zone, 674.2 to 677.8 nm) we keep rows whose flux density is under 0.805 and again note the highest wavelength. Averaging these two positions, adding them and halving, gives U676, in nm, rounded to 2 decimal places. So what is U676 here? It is 674.30 nm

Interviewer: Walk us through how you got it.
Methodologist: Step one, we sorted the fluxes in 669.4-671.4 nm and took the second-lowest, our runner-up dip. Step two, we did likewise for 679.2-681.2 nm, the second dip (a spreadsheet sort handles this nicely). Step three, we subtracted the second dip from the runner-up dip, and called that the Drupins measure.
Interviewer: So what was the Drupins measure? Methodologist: 0.03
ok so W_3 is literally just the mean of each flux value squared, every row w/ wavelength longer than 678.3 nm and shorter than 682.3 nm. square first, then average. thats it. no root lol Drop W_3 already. 0.680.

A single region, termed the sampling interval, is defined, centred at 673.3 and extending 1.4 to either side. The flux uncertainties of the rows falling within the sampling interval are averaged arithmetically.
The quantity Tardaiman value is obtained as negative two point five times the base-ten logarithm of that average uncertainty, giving 2.889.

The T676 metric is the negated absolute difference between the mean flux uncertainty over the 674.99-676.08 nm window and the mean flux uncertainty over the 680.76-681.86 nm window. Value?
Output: -0.0011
